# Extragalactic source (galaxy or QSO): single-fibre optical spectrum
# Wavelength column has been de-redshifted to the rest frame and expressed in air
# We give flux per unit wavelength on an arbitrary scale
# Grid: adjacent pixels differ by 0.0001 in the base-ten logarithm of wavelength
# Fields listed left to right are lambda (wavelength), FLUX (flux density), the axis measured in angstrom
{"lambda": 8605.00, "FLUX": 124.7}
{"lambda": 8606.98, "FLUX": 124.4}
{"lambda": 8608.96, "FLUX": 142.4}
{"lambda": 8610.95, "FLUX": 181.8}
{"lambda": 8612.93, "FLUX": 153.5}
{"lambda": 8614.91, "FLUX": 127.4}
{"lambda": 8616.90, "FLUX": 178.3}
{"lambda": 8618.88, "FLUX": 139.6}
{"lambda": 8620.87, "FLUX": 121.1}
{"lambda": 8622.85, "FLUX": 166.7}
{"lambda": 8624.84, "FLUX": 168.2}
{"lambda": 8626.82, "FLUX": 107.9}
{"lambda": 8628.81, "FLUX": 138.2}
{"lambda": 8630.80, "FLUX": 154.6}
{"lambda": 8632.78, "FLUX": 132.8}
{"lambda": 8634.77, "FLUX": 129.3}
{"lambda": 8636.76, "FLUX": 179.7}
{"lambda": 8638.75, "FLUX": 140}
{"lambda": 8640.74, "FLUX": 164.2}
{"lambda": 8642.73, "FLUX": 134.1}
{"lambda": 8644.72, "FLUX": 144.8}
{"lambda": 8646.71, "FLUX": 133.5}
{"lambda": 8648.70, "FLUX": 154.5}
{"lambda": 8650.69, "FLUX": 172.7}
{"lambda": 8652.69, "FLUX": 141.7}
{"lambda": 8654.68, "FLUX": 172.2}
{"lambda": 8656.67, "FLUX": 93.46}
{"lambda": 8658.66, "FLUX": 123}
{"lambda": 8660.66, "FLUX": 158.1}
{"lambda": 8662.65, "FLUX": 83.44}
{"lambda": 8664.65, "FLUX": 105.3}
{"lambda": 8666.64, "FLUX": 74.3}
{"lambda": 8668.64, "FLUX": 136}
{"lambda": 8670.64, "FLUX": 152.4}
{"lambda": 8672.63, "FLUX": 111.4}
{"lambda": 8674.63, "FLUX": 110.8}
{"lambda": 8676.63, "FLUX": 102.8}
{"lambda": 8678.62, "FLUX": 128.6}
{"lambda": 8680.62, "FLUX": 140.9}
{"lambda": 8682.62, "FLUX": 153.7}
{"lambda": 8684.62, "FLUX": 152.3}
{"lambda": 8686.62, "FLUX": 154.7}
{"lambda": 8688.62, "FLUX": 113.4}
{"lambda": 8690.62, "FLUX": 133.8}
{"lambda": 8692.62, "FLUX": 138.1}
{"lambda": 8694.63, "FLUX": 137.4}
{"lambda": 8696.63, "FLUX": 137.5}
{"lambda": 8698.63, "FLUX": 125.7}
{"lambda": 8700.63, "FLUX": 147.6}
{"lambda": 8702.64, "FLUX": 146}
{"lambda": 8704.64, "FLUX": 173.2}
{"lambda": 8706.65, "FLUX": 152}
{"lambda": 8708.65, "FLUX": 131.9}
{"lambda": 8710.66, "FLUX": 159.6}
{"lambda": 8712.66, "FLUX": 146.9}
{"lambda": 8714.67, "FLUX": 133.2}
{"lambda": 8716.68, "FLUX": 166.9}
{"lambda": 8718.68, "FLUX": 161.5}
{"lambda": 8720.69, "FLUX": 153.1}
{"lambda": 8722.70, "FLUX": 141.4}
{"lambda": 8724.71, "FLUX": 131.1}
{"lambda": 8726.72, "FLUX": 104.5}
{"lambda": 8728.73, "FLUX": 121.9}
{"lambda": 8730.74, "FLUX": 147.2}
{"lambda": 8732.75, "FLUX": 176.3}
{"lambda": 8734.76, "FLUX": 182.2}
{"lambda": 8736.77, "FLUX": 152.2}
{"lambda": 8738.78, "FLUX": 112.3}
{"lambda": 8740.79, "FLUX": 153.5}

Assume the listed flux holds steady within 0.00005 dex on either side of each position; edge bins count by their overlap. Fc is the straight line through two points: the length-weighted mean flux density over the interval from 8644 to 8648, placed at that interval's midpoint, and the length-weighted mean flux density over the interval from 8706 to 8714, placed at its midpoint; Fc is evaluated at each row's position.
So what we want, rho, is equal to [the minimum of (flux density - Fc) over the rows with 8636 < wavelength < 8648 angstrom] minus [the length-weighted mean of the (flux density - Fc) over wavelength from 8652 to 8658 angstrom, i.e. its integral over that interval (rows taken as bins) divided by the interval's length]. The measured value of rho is 0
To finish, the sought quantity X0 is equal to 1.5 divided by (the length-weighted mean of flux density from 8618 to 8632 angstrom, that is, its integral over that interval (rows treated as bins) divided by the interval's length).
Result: 0.0105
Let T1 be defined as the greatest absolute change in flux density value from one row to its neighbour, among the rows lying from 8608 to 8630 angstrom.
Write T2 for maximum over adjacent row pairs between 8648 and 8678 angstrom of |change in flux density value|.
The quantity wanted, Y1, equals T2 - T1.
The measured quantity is 18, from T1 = 60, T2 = 79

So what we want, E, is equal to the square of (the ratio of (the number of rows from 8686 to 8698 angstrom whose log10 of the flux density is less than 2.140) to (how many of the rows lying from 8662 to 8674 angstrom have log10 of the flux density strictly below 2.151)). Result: 0.6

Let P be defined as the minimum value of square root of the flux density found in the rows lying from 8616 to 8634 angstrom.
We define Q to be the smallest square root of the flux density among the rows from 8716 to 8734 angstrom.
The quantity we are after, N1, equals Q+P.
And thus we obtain 20.6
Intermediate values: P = 10.4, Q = 10.2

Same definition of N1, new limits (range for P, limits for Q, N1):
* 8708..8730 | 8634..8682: 18.8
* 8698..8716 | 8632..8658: 20.9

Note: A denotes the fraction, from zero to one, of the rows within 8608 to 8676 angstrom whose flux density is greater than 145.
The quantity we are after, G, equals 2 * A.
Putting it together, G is 0.8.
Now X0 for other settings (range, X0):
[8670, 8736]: 0.0106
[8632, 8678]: 0.0113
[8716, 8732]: 0.0106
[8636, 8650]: 0.0100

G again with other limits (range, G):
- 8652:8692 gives 0.6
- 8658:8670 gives 0.3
